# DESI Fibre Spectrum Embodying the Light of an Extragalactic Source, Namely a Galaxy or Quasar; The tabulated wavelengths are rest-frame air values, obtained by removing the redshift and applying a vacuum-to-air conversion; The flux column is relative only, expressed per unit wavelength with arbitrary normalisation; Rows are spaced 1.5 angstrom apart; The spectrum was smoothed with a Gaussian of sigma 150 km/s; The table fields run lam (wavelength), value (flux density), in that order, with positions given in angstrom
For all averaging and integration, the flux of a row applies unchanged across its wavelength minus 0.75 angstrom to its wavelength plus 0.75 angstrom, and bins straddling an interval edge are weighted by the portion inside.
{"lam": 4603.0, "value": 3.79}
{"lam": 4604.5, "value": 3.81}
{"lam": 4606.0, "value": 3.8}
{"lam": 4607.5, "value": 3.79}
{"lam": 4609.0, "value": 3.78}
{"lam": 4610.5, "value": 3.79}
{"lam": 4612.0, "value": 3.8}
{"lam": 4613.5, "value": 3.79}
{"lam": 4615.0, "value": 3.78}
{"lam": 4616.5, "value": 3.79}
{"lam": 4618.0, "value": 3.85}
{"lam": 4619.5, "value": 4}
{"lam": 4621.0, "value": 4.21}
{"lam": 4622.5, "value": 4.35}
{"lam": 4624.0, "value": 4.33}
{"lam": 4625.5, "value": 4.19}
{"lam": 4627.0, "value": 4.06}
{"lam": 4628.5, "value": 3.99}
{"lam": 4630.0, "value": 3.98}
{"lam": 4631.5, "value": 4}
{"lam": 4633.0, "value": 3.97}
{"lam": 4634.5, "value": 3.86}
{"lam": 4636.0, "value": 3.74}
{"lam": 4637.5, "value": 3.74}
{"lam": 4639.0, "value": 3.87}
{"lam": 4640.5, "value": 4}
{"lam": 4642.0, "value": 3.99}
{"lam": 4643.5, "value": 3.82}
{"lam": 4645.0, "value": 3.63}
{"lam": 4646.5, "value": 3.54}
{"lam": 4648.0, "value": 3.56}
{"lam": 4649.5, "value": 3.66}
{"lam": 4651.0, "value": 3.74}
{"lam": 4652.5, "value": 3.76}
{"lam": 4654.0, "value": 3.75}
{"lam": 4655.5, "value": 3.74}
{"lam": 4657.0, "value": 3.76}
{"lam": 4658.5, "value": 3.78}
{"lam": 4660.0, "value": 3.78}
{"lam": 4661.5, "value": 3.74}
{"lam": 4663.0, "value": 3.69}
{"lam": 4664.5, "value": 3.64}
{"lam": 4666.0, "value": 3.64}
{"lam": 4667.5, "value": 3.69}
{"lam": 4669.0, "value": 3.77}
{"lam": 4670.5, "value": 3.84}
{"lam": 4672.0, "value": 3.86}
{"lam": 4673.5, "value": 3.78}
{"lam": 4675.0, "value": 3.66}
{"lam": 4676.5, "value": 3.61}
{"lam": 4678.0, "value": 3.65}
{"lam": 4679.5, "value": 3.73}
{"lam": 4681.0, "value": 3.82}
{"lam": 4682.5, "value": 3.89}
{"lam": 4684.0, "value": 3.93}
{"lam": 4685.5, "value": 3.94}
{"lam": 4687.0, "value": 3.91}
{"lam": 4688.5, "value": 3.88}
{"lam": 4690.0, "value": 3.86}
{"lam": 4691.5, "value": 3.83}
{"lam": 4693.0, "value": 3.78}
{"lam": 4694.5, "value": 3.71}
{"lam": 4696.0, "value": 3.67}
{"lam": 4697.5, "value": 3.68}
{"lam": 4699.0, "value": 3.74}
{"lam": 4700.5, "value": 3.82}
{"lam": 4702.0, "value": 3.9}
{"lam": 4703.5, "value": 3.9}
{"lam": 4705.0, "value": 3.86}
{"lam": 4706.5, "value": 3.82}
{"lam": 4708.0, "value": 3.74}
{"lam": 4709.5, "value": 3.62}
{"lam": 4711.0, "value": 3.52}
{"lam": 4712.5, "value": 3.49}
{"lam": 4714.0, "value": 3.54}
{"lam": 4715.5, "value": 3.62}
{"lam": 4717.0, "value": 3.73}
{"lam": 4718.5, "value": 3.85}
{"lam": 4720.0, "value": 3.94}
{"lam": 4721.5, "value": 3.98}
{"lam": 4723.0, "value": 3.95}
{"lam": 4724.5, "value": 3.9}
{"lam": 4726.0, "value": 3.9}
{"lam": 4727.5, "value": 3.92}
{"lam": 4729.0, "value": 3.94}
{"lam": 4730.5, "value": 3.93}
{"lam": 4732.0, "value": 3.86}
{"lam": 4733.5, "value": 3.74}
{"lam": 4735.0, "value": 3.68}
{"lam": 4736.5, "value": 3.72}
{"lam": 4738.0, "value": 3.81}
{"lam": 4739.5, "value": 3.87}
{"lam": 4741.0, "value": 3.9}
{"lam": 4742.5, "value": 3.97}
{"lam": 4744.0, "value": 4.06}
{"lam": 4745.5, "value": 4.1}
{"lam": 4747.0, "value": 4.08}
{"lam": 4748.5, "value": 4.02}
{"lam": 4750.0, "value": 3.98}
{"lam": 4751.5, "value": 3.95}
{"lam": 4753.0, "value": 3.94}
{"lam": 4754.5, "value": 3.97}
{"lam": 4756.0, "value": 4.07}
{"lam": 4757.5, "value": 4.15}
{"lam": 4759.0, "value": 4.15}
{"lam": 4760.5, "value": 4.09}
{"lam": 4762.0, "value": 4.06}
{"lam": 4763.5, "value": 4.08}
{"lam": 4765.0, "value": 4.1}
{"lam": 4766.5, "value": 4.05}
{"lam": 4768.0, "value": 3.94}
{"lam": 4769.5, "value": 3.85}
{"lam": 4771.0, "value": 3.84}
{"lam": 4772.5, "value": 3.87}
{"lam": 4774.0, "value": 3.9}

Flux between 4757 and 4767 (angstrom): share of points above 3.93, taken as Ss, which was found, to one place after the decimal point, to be 1.0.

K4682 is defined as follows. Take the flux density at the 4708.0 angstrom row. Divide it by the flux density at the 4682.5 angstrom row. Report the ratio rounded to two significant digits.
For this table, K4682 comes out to 0.96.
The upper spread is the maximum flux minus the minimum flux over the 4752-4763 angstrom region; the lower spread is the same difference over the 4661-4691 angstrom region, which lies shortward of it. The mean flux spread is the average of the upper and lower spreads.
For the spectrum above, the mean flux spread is 0.27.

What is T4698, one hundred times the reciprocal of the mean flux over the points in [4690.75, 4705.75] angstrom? 26.4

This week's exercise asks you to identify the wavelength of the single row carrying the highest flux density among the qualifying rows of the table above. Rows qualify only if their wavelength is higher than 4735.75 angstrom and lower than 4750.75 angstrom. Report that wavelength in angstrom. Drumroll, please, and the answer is 4745.5 angstrom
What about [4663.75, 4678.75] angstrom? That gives 4672.0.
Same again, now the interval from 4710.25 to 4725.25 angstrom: 4721.5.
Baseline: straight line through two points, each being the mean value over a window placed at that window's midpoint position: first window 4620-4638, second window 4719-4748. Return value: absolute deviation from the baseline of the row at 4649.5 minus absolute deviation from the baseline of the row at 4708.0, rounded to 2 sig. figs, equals 0.15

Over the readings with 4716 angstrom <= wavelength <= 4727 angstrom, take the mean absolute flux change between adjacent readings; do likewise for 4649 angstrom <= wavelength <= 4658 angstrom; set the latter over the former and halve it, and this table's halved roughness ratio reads 0.25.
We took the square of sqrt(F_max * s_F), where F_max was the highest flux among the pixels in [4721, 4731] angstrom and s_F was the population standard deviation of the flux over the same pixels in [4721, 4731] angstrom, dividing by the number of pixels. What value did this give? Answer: 0.105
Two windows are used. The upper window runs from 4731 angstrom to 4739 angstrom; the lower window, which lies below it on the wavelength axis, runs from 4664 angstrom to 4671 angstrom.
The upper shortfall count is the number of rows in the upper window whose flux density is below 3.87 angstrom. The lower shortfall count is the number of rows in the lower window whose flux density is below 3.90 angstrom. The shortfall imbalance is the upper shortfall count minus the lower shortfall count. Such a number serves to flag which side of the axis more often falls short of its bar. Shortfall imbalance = 0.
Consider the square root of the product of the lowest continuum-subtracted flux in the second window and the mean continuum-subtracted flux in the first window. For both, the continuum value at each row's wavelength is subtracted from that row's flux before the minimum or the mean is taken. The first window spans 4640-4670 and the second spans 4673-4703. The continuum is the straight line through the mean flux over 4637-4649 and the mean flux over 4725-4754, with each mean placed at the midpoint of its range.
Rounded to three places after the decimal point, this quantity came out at 0.105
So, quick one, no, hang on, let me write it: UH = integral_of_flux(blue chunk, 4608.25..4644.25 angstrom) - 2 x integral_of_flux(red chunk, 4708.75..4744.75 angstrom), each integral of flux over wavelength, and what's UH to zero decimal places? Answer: -132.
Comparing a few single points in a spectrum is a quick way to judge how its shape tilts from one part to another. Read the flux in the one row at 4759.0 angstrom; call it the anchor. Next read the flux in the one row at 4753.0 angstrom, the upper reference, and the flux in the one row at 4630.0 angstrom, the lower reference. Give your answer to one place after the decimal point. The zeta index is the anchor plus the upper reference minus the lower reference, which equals 4.1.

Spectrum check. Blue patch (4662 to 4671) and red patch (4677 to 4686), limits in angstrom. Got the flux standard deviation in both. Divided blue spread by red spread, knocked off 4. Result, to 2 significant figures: -3.3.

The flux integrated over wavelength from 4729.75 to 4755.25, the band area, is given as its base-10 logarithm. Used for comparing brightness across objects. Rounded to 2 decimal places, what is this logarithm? 2.00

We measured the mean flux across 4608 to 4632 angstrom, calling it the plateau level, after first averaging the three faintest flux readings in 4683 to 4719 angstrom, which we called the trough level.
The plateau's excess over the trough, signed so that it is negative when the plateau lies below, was 0.46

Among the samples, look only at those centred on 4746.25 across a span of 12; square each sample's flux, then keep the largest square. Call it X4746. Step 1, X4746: 16.8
